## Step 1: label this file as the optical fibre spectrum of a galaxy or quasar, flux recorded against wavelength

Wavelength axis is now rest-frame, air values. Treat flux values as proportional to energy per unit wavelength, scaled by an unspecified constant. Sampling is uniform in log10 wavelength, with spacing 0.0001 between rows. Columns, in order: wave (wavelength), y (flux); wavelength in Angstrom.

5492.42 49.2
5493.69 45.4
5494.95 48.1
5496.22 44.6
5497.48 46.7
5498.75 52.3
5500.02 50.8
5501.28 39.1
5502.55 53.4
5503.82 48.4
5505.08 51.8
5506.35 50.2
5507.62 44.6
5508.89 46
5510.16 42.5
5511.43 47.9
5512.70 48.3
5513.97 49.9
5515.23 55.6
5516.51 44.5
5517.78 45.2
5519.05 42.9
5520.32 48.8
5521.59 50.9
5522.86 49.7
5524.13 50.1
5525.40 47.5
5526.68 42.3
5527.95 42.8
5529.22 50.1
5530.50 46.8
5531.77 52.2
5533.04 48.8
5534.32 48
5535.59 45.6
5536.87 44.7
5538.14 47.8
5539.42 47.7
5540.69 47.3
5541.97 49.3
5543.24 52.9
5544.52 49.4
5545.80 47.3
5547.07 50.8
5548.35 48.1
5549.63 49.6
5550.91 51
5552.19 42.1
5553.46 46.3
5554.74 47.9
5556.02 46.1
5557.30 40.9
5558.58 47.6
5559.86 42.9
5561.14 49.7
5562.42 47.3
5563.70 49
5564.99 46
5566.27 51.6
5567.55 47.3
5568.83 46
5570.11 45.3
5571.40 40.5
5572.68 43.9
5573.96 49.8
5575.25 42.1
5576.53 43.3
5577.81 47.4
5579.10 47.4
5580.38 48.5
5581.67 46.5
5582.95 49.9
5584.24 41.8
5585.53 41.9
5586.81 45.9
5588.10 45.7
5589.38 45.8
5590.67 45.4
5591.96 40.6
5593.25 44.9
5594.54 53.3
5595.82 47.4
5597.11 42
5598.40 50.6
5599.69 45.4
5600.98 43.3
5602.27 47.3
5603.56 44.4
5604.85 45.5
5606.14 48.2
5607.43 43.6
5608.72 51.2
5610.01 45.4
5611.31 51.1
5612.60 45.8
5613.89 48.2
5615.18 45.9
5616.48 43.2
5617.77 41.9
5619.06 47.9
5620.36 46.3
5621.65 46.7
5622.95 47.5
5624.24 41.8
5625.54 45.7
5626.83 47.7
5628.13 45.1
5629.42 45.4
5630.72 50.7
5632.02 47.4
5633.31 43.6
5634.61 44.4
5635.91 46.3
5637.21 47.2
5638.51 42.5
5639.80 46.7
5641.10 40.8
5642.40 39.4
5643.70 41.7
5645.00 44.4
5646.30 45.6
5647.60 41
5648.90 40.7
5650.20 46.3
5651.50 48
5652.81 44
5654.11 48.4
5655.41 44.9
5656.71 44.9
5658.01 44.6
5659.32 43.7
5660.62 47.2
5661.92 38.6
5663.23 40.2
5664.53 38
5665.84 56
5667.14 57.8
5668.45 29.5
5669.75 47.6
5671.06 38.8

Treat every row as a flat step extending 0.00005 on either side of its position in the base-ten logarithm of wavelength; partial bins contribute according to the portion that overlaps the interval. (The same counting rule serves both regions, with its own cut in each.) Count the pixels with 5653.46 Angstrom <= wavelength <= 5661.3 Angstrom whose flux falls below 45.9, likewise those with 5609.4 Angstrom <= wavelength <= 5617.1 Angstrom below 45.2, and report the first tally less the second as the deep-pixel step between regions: 3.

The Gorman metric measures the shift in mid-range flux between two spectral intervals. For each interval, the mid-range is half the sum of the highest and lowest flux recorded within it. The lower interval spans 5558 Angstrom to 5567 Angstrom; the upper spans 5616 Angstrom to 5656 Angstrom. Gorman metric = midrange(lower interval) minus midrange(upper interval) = 2.2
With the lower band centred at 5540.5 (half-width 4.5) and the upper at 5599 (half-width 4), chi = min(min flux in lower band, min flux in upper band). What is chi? 42.0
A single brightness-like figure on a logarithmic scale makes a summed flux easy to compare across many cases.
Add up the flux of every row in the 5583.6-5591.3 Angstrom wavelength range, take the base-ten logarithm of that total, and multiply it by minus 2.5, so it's -6.06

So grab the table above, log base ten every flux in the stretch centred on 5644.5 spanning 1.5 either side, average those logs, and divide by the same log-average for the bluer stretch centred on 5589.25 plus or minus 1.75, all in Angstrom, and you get 0.98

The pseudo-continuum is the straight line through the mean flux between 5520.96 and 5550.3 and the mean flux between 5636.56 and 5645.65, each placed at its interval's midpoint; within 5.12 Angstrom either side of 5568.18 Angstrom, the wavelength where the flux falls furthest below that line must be 5571.40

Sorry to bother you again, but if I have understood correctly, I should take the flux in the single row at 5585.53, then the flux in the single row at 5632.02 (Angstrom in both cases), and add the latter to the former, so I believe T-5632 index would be 89.3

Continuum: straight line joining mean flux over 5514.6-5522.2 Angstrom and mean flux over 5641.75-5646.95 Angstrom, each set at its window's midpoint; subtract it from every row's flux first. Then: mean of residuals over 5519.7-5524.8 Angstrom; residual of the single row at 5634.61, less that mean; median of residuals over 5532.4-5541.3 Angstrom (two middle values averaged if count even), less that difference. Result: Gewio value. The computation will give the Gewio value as 1.4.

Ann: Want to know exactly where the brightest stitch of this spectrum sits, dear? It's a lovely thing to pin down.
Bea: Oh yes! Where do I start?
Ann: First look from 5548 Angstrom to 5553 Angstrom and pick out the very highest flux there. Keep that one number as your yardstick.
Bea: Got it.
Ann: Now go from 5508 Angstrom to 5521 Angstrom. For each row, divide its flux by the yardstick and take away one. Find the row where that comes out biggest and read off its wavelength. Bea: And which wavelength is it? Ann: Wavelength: 5515.23 Angstrom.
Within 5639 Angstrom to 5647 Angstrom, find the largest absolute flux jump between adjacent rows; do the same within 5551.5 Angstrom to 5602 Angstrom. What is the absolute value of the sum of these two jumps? 14.5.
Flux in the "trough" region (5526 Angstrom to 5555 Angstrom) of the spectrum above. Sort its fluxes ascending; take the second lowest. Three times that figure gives 127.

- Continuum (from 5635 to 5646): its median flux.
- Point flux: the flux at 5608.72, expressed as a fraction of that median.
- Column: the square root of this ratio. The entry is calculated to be 1.09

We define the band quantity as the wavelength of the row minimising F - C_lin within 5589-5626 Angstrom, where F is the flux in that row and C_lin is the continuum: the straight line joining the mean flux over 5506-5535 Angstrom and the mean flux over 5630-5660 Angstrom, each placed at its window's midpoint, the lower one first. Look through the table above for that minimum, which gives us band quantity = 5591.96 Angstrom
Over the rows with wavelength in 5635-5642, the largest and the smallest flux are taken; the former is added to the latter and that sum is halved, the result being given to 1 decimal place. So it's 44.0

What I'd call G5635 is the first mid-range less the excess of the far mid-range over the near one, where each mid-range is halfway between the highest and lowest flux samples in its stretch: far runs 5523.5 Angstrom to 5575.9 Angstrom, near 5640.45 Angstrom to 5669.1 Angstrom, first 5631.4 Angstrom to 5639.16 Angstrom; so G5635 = 41.9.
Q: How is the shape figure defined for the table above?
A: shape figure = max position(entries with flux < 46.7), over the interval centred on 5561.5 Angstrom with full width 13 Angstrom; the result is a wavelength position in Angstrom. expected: 5564.99 Angstrom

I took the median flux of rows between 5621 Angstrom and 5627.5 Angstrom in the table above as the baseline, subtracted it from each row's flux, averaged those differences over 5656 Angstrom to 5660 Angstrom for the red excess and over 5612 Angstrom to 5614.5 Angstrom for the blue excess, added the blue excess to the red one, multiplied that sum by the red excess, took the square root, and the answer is 2.1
